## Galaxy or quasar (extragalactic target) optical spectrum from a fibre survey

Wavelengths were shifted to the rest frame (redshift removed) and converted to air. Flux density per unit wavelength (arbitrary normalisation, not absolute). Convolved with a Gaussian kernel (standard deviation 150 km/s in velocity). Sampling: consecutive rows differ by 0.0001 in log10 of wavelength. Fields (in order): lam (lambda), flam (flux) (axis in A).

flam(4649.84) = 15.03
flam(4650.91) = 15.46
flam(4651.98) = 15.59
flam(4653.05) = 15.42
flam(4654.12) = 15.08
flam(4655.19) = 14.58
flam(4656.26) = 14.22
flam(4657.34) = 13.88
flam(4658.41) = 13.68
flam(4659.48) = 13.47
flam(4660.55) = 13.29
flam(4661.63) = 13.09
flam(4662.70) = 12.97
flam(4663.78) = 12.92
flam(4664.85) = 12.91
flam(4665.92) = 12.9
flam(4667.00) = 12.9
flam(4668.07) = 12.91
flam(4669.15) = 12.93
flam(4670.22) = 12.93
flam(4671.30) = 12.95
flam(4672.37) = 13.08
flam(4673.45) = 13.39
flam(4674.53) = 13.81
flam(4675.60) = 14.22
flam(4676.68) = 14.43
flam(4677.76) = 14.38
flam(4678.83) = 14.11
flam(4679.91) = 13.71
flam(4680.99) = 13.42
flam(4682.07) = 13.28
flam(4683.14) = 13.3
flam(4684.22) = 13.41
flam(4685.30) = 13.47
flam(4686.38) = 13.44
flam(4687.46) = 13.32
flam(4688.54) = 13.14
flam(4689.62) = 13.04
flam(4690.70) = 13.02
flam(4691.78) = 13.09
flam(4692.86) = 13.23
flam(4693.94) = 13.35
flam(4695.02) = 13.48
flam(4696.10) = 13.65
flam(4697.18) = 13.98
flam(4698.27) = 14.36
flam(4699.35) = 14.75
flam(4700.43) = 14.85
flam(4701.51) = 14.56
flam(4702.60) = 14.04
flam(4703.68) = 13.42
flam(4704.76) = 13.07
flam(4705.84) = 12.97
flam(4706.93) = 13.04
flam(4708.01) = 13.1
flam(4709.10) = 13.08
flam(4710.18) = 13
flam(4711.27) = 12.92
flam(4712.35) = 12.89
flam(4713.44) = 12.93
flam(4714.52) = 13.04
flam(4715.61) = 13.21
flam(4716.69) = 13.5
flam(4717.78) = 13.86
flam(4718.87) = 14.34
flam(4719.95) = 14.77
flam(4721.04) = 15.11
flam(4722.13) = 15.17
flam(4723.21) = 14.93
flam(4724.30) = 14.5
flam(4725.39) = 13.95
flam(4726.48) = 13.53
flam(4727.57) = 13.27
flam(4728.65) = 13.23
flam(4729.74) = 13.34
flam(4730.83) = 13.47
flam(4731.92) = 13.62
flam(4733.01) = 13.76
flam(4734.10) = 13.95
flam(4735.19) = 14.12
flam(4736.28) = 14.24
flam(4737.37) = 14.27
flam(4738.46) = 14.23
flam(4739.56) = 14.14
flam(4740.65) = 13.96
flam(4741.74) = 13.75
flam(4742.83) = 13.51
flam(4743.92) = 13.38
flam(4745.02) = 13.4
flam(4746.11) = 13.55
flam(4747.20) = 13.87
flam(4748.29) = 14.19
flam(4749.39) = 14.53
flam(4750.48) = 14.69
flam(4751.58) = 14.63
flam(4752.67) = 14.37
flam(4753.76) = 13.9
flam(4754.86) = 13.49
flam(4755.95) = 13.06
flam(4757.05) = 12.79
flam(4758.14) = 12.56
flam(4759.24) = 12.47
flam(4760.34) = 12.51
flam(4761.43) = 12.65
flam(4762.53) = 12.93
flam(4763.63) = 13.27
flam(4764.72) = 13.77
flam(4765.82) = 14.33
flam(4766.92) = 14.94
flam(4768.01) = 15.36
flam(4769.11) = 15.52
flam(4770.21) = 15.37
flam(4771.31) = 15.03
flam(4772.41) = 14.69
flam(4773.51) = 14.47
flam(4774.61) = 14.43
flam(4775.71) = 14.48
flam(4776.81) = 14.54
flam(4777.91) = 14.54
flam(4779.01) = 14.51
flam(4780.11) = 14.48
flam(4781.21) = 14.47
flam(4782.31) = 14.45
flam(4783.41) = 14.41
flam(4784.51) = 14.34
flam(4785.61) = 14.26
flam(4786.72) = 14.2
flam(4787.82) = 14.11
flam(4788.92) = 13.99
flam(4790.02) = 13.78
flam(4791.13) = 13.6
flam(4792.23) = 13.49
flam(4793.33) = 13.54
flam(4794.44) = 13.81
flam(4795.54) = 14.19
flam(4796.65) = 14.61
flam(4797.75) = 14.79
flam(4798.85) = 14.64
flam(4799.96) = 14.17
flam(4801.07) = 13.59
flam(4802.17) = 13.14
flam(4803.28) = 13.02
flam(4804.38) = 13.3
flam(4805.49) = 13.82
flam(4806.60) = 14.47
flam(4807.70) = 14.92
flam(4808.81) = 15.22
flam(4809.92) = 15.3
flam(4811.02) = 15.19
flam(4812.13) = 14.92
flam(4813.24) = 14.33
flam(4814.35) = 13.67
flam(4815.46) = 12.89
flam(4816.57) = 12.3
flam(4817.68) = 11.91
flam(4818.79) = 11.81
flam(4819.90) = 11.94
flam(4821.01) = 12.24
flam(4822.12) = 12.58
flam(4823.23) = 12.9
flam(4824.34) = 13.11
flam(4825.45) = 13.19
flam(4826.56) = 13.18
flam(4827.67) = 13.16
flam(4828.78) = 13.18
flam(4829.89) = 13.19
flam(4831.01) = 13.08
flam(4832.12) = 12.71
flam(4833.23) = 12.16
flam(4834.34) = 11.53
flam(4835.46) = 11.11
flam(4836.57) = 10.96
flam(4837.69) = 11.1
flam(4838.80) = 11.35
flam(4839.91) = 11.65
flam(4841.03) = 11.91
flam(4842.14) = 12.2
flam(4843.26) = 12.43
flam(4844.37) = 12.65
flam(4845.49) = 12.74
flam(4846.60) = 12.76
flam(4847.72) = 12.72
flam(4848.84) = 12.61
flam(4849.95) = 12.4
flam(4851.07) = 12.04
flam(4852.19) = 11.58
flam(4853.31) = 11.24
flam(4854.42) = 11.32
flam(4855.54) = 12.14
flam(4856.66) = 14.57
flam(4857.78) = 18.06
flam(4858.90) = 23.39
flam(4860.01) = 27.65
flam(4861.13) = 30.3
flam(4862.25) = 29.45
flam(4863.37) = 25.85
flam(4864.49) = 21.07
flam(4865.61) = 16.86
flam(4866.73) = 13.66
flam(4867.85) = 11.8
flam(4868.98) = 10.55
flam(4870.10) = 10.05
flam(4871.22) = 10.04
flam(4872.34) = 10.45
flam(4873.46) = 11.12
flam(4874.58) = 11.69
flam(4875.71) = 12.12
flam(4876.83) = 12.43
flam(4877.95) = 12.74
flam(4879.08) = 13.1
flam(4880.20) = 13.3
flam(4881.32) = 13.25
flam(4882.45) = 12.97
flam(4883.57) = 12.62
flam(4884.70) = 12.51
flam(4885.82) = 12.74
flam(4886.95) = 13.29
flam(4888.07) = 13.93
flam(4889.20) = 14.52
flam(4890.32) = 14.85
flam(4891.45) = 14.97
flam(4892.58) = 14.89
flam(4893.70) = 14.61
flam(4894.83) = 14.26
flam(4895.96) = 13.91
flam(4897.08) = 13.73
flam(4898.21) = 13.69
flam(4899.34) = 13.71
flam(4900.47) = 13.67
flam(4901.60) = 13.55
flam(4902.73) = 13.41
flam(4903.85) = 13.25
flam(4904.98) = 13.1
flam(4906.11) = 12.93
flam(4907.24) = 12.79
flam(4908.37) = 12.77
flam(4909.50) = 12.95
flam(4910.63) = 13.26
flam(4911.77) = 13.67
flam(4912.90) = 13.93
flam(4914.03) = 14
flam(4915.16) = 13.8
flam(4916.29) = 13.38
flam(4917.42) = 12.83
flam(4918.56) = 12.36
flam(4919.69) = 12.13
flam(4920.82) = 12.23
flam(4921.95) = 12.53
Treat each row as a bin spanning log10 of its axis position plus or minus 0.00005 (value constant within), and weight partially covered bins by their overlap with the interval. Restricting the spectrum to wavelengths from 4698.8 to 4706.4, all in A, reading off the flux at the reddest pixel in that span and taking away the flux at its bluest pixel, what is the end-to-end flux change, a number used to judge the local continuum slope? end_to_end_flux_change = -1.8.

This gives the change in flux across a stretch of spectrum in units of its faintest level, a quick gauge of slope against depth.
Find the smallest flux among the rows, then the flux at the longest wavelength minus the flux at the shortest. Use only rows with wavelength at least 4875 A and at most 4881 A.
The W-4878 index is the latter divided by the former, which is 0.10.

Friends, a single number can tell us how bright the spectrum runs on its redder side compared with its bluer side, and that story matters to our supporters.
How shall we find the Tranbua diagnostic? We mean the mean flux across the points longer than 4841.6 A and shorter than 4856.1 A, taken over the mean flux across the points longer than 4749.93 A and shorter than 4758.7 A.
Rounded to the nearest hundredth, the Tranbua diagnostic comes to 0.89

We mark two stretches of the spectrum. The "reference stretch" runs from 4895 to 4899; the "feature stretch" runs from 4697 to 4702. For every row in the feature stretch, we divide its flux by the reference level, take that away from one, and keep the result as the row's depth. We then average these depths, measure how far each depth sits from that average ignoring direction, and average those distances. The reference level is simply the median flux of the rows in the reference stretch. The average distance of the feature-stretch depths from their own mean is 0.019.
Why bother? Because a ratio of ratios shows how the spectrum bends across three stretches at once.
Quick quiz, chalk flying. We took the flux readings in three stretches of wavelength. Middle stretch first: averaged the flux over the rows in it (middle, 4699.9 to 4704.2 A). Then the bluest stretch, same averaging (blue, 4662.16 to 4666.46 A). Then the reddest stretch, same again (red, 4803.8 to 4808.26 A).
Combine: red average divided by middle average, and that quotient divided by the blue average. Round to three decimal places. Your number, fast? 0.077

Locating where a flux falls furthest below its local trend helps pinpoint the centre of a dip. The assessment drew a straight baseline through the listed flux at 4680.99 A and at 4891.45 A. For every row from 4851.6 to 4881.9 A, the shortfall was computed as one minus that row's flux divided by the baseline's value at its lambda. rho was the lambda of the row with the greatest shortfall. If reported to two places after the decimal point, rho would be 4871.22 A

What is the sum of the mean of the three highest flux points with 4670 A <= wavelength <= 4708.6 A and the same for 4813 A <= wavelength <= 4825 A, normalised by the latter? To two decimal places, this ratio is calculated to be 2.07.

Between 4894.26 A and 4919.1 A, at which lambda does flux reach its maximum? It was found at 4894.83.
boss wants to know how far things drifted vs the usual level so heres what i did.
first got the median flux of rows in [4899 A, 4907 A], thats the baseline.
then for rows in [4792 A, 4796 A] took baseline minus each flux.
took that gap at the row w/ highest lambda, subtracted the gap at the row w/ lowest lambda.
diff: -0.7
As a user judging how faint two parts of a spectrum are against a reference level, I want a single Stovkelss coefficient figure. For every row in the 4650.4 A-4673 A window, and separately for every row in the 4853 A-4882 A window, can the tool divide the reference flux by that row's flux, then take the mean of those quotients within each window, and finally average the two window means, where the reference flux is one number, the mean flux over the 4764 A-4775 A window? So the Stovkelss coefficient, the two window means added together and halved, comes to 1.07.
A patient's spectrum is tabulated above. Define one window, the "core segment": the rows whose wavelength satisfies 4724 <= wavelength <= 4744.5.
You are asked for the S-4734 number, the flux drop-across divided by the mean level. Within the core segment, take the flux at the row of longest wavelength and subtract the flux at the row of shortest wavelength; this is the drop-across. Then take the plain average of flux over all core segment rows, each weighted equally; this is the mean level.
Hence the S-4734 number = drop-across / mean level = -0.08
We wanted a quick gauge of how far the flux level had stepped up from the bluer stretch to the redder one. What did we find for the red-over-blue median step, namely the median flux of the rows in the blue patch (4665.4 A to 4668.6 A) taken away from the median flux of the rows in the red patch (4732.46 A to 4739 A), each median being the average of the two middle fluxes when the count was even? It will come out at 1.3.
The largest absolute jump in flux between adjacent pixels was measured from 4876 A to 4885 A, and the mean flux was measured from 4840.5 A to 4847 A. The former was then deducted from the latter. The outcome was 12.1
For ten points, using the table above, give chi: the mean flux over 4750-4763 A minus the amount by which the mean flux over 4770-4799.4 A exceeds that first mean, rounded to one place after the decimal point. 12.3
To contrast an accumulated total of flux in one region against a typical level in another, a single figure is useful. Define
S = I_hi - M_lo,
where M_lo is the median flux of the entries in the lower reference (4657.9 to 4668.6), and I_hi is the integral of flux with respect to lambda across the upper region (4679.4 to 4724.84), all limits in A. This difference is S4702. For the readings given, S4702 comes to 607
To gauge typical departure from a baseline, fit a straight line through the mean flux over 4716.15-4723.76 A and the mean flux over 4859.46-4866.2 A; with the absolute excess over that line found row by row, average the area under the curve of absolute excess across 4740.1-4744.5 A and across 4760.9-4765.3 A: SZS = 16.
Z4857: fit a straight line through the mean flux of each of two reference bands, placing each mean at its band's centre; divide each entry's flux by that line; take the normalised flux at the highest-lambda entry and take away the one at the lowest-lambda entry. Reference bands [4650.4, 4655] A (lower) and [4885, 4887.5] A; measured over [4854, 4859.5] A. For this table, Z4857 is 0.91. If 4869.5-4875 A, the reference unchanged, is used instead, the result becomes 0.13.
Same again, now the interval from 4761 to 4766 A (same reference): 0.12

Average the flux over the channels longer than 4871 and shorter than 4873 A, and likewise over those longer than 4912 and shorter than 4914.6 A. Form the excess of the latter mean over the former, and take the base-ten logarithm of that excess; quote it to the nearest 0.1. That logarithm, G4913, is 0.6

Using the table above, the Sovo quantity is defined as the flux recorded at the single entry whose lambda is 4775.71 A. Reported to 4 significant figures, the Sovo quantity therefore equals 14.48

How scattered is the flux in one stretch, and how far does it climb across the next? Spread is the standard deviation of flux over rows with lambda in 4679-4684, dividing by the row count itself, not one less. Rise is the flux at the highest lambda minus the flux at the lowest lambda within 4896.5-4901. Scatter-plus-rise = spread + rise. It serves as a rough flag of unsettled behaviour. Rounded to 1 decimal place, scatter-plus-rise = 0.1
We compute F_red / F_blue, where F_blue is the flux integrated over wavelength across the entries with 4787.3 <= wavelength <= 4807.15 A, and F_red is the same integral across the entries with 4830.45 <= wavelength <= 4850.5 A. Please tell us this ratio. 0.88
